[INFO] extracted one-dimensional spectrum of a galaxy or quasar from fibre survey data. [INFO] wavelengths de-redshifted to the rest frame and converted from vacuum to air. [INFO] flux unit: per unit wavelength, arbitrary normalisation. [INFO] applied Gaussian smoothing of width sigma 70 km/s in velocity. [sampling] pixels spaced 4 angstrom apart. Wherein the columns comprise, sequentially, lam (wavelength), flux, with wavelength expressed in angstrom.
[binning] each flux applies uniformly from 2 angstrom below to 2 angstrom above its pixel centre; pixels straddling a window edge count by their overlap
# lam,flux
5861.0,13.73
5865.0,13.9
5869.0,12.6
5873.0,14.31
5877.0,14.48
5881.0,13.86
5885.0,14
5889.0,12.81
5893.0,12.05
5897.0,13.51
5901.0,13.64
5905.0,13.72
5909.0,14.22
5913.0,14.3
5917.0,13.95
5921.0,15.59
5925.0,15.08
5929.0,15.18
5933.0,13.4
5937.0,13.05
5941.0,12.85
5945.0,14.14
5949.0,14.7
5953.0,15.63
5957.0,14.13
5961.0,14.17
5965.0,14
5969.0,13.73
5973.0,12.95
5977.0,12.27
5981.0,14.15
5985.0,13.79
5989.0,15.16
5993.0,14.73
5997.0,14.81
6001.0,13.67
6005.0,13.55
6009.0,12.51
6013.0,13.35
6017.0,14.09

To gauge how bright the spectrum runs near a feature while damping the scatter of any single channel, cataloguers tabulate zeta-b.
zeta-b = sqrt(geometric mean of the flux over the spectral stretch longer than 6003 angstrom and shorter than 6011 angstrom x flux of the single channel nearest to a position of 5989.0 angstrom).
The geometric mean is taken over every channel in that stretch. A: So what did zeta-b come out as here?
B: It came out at 14.05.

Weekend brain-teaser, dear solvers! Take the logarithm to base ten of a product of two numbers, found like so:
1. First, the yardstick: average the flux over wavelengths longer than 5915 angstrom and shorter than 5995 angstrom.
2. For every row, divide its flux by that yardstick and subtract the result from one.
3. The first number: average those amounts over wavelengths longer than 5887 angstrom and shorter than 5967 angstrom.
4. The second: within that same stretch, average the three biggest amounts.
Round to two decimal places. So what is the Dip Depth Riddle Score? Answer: -3.00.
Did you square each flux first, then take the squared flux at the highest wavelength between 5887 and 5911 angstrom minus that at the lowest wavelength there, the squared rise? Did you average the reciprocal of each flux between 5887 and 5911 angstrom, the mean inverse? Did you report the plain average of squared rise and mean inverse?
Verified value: 19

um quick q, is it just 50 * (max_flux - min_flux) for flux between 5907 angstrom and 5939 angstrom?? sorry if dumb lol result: 127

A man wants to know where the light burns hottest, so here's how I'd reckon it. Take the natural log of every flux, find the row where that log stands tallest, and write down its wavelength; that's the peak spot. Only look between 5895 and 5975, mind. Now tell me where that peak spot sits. 5953.0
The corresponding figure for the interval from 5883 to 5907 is 5885.0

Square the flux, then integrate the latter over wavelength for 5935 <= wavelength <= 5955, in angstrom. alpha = 3983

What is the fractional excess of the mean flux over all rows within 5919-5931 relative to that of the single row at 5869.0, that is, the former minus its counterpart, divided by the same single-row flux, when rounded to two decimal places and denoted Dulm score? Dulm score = 0.21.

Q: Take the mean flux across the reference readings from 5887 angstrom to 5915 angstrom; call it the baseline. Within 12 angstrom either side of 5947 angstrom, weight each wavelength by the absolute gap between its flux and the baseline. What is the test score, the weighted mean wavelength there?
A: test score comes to 5949.2 angstrom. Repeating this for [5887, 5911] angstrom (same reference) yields 5897.3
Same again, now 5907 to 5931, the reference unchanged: 5921.3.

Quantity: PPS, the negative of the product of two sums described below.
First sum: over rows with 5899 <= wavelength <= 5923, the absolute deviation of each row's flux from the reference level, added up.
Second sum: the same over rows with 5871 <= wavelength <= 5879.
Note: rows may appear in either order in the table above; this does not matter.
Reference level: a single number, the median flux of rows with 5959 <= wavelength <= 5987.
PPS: -3.8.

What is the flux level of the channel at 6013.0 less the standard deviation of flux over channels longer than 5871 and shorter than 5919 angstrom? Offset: 12.7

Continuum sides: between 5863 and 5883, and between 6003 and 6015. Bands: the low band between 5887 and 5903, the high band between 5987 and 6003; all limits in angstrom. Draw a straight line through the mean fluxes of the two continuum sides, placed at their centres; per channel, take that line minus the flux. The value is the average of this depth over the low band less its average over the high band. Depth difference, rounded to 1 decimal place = 2.1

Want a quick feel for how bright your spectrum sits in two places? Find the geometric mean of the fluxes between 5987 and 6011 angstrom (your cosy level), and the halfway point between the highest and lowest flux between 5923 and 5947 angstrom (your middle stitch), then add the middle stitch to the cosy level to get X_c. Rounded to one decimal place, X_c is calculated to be 28.1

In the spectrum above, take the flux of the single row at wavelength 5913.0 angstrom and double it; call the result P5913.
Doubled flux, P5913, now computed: 28.6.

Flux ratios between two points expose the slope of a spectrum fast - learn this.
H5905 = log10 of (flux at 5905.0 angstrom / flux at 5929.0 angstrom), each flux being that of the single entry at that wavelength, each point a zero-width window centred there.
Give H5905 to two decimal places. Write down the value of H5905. -0.04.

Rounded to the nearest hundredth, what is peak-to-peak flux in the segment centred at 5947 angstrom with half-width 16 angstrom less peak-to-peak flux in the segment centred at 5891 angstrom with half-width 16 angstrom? 0.35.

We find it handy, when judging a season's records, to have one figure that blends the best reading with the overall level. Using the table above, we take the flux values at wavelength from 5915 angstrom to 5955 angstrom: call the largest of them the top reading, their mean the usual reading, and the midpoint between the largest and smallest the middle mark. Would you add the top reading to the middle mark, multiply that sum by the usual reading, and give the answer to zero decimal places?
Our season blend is 429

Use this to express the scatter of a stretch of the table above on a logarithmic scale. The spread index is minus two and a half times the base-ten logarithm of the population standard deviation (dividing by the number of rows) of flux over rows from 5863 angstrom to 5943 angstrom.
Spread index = 0.15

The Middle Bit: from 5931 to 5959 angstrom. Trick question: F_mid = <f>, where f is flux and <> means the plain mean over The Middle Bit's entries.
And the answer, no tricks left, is 14.0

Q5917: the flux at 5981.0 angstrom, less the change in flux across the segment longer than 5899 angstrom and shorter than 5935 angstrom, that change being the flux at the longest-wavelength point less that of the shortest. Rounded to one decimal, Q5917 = 14.4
